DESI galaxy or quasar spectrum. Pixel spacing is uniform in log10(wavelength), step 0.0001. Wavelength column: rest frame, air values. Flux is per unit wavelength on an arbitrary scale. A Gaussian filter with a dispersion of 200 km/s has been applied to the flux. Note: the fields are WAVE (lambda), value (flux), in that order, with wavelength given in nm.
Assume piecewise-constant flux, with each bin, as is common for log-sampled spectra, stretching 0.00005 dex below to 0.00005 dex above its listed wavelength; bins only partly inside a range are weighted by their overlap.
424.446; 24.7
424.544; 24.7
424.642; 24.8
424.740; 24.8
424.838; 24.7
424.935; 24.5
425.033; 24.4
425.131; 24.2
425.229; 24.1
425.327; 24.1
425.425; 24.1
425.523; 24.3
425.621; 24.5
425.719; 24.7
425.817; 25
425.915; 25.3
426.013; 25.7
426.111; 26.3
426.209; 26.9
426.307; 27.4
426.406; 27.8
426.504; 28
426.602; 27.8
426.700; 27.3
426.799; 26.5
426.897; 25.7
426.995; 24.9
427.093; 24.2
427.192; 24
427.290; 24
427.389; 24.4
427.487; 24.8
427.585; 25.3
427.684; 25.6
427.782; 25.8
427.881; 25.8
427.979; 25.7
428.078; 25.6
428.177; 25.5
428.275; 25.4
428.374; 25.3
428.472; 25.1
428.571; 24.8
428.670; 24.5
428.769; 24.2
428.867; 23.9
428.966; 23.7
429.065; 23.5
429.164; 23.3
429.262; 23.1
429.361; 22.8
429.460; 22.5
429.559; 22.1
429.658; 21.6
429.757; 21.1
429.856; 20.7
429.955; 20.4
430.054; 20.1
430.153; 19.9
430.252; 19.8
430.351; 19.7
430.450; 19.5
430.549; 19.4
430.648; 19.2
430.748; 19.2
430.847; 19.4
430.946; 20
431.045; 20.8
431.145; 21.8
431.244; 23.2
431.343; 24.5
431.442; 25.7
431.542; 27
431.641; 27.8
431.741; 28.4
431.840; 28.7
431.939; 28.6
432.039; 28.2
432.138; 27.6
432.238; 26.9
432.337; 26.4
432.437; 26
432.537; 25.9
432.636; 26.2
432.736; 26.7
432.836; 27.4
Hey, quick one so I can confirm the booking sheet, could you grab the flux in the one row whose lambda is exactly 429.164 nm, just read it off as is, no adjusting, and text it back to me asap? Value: 23.3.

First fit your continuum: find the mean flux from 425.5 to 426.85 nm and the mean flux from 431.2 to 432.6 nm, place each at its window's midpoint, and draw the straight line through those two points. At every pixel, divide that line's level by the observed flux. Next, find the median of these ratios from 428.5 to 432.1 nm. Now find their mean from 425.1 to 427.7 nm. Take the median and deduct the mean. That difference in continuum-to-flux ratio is 0.14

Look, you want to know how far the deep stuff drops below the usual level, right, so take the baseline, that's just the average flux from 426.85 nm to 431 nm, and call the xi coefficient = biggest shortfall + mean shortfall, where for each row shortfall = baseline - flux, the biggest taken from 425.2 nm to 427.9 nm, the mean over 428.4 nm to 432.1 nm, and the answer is -1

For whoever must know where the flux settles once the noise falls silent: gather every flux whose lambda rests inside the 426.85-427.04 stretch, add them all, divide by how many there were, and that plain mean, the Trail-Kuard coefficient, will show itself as 25.3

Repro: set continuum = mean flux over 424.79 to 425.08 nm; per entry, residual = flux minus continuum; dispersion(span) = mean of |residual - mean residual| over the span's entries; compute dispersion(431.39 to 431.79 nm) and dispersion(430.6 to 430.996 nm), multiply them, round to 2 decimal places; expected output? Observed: 0.24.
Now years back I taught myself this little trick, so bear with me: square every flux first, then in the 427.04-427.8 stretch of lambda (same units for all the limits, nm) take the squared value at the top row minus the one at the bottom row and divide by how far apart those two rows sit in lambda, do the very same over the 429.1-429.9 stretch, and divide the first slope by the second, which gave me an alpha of -0.7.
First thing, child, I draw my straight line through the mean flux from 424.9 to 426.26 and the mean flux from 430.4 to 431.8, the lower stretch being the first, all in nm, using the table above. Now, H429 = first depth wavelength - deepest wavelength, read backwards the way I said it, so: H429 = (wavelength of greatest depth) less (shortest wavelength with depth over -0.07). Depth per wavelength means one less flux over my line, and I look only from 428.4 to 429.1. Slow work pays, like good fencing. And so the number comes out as 0.59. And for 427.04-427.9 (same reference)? 0.10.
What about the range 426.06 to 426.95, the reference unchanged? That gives 0.79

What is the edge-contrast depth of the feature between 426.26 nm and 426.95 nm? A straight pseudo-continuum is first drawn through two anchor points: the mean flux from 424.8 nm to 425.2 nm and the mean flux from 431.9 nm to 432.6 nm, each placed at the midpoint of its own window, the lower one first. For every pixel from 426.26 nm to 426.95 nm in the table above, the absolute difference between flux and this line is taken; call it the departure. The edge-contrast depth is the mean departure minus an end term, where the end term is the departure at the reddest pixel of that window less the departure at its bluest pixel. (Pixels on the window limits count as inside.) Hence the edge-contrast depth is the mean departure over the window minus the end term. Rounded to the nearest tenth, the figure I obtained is 4.1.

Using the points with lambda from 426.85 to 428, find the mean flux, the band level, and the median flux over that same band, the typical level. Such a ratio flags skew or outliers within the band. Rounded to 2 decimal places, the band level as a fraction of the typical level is 1.00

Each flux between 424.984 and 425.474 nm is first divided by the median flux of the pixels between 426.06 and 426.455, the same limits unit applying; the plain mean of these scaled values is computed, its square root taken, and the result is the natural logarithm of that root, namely -0.058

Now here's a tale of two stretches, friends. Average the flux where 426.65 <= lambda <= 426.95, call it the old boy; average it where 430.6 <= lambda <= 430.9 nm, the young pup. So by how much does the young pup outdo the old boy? -7.2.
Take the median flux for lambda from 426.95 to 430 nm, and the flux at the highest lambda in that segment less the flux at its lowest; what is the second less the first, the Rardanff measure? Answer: -29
